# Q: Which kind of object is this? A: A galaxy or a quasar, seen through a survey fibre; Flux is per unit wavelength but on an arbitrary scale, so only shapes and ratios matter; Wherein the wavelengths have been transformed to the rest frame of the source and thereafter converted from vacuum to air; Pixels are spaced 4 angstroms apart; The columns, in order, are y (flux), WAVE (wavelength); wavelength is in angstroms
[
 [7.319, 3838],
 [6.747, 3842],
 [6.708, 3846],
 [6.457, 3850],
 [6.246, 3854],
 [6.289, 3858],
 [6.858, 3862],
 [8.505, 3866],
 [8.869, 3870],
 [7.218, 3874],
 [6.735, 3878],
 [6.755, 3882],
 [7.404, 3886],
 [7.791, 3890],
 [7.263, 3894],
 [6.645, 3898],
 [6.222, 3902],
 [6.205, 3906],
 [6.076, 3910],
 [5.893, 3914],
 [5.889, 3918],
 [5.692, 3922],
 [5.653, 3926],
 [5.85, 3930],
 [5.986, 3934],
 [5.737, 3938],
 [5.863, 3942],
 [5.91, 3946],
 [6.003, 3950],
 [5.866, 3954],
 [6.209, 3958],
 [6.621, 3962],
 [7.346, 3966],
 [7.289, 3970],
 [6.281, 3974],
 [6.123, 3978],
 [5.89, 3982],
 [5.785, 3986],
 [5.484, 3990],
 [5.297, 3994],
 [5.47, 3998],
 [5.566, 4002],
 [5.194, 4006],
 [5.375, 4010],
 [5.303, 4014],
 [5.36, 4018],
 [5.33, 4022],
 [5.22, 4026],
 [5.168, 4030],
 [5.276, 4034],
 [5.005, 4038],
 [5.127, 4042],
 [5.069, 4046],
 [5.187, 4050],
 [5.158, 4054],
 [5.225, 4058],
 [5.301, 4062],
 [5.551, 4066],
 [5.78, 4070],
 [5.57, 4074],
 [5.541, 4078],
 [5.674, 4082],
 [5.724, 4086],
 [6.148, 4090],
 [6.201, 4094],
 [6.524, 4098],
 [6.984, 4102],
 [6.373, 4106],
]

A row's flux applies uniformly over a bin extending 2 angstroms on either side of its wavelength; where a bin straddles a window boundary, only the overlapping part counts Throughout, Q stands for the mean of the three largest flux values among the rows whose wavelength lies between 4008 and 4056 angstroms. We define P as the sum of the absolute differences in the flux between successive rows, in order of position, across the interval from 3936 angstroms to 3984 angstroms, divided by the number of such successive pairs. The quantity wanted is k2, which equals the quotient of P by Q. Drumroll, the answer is 0.057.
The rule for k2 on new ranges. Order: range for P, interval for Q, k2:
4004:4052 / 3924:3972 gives 0.015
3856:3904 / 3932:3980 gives 0.094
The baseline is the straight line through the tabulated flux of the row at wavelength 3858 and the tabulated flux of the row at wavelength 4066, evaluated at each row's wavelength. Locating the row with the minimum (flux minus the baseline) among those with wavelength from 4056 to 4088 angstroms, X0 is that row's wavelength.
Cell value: 4058 angstroms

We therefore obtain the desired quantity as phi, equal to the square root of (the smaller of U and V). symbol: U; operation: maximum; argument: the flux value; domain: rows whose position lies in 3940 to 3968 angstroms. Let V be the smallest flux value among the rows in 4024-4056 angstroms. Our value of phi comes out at 2.24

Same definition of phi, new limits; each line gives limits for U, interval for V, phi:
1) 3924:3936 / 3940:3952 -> 2.42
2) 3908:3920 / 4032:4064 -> 2.24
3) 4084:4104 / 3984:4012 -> 2.28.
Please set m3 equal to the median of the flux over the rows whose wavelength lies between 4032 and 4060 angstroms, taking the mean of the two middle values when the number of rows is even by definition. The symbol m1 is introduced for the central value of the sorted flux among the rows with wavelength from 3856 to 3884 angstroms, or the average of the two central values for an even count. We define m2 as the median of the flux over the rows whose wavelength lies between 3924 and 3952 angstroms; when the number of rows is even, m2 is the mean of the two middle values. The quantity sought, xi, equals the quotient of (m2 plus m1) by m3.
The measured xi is 2.47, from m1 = 6.9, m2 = 5.9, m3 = 5.2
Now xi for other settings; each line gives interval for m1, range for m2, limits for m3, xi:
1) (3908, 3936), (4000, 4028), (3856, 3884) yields 1.64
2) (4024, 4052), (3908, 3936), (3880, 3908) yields 1.64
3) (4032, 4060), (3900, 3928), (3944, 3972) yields 1.78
